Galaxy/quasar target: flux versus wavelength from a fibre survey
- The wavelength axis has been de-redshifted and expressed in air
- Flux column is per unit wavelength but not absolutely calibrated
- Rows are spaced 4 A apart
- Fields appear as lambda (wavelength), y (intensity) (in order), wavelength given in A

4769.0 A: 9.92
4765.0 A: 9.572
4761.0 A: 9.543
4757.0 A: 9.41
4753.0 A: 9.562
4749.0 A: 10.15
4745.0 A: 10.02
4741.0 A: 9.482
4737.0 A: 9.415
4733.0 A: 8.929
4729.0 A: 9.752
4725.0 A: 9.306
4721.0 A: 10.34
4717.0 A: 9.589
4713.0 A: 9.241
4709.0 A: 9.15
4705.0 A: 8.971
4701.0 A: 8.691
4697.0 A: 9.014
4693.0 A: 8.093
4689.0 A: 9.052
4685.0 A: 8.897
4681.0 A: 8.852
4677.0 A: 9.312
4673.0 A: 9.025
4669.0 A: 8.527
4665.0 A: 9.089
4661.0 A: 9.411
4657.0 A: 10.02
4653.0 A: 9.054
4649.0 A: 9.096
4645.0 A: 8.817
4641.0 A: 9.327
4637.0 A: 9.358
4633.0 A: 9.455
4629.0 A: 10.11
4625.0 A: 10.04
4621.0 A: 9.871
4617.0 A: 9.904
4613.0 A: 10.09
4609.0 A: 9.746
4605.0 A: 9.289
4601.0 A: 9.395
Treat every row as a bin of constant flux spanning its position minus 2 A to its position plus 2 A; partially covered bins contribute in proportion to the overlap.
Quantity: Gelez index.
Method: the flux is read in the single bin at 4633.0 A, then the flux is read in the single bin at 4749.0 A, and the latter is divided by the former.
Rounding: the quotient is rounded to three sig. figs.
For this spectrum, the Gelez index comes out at 1.07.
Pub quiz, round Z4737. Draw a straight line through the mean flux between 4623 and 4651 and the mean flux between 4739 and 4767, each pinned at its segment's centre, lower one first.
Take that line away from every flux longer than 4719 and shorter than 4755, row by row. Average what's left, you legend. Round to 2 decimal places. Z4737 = 0.02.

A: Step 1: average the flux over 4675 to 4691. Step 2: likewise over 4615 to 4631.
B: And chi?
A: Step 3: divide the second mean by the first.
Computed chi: 1.11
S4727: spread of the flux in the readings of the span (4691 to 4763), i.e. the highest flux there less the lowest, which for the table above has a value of 2.2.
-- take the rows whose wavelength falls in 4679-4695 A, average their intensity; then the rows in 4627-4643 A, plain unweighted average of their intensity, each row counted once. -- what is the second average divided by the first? 1.10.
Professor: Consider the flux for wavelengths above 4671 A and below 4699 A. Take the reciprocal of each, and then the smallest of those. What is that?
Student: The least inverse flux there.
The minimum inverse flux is 0.1074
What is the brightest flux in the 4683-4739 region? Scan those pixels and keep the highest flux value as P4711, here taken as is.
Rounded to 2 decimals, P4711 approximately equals 10.34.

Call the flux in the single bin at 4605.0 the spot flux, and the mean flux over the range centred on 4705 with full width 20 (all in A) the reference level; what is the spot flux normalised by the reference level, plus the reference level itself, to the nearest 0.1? 10.0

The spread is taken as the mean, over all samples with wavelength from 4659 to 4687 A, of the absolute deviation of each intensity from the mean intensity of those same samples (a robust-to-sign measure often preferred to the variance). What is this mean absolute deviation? 0.22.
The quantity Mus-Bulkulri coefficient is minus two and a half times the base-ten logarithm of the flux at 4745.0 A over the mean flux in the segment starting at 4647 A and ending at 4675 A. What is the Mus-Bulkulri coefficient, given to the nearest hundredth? -0.10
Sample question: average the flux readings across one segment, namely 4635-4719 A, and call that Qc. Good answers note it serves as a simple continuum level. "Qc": 9.1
